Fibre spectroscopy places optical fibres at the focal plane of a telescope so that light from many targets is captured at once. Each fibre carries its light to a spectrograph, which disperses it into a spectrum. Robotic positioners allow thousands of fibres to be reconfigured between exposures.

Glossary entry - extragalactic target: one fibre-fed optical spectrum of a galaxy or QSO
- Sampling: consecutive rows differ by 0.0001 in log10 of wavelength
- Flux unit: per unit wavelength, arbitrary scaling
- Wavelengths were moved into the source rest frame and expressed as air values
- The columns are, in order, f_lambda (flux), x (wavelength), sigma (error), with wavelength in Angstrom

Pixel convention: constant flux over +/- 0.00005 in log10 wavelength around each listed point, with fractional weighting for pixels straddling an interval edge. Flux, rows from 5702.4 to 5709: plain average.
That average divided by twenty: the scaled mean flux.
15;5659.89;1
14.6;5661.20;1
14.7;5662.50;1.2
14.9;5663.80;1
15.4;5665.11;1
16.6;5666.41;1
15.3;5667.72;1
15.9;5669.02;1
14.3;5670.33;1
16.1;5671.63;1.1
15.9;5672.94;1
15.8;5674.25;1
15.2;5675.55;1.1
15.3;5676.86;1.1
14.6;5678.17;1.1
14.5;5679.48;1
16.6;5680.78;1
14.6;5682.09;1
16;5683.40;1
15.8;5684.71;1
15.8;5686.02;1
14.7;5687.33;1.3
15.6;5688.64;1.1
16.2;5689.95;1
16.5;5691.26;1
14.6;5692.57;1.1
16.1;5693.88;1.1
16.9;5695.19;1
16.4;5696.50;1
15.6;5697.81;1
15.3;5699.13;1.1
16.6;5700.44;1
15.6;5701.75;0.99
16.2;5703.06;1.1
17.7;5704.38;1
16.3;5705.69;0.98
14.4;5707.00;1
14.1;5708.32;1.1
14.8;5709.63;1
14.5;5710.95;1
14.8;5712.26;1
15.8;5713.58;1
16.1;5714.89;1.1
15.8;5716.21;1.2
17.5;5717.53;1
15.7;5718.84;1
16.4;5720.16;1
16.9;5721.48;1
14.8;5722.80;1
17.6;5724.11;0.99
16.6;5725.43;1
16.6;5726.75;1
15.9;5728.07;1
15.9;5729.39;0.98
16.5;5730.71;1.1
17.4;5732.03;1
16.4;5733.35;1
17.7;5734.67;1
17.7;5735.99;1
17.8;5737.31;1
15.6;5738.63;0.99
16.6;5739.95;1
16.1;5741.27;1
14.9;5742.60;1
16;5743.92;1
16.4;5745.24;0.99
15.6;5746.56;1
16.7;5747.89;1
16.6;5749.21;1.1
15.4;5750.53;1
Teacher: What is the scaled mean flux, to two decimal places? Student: 0.79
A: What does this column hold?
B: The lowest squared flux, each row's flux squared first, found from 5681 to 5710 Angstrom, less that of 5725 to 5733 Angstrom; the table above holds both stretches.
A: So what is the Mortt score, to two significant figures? -54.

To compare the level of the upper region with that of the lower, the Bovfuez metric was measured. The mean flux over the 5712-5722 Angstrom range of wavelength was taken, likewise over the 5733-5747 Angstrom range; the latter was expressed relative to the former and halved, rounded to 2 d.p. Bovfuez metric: 0.51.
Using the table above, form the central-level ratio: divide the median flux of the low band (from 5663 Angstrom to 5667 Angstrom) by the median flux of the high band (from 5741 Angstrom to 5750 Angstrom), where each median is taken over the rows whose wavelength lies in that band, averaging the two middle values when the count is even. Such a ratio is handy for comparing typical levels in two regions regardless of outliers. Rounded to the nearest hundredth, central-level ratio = 0.96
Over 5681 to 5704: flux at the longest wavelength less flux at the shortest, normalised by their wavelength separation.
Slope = 0.076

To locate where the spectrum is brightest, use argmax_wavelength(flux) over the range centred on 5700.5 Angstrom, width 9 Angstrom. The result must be 5704.38 Angstrom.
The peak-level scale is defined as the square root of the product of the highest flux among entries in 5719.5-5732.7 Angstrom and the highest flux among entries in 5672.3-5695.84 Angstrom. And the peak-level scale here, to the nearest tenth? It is 17.2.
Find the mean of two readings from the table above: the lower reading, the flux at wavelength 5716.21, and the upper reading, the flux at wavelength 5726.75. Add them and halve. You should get 16.2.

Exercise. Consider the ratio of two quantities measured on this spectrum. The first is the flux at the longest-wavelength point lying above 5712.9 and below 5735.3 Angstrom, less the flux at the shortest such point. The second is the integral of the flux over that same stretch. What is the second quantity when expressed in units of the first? 194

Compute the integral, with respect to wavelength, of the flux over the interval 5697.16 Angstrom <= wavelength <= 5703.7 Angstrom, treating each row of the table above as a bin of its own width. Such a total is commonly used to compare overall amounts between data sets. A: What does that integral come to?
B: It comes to 104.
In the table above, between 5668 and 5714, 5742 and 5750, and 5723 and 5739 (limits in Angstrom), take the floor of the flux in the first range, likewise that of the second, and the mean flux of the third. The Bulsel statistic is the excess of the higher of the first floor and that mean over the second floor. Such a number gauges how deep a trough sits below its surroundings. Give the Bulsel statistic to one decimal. 1.9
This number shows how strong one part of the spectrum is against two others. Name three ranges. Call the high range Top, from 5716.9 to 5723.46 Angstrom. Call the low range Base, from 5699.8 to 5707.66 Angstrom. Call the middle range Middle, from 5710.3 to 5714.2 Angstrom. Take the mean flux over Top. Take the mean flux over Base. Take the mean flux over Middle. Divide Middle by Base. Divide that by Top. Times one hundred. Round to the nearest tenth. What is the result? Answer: 5.7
